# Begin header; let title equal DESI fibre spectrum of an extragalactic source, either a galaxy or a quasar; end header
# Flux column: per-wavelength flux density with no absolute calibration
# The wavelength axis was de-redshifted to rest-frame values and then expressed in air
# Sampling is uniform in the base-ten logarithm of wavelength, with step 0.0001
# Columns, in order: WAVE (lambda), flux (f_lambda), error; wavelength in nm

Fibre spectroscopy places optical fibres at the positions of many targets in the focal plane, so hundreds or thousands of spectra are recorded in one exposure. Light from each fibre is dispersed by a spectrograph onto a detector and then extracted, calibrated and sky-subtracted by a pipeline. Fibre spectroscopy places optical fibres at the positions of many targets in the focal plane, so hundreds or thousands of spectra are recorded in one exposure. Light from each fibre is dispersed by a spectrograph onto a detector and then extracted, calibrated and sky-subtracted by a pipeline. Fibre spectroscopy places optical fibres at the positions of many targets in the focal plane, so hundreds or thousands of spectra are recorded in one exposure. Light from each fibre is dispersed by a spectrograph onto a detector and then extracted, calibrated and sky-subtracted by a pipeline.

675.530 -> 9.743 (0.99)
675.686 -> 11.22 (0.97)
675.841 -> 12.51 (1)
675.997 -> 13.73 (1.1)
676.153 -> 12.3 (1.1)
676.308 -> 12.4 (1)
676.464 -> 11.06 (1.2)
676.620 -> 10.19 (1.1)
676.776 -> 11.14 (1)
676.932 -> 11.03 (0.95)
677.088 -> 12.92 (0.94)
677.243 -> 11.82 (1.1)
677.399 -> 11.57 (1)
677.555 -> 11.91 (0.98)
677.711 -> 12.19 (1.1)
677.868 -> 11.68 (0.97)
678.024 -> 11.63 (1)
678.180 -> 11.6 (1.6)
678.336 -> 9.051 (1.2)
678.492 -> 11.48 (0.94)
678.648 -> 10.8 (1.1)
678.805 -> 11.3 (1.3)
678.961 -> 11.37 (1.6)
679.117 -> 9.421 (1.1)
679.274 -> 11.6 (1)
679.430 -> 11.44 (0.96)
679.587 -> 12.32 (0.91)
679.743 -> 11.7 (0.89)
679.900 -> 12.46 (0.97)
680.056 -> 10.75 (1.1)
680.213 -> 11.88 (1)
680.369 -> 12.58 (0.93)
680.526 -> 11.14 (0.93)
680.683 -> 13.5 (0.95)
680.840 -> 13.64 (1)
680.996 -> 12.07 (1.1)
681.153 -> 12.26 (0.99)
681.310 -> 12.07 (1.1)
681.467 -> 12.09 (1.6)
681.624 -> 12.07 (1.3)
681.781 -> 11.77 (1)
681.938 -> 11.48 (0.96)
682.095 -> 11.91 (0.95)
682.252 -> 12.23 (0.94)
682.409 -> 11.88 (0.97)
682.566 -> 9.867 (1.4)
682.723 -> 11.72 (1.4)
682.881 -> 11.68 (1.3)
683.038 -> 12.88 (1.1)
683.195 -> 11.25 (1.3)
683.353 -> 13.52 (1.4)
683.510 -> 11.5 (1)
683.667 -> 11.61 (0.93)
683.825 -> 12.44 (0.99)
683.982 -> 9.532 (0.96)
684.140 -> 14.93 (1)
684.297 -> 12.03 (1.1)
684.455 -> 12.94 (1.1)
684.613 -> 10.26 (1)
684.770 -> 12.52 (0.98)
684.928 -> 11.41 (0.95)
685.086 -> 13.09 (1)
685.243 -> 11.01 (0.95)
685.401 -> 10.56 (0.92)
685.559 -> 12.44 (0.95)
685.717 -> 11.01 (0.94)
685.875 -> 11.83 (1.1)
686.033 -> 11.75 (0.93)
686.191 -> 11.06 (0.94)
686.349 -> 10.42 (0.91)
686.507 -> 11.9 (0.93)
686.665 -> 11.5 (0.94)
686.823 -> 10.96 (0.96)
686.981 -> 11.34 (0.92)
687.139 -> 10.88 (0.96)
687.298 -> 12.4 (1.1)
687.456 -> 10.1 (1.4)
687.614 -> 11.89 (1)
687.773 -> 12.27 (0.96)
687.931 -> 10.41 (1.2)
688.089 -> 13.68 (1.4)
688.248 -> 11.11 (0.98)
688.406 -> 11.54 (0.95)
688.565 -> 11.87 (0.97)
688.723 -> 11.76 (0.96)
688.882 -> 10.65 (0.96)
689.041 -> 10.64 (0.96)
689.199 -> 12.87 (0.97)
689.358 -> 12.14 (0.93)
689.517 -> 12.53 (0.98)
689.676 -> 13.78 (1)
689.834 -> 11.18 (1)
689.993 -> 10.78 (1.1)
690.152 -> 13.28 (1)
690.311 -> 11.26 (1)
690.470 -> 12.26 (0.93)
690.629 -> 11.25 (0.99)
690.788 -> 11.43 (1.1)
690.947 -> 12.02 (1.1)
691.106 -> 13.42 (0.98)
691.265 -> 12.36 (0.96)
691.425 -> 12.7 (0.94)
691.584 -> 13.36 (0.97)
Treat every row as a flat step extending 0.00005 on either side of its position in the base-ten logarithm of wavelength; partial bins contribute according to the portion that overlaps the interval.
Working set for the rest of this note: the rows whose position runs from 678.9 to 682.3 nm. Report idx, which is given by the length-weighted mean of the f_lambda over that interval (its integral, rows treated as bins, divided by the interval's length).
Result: 11.9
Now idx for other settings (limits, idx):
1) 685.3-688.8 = 11.5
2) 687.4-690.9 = 11.8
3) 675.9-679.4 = 11.5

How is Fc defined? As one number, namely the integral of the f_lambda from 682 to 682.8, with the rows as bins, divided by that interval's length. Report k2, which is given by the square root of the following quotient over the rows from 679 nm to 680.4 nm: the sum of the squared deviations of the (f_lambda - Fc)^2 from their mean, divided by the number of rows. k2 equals 1.3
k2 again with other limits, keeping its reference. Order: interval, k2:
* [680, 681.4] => 1.6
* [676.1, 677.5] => 0.7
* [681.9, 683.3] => 0.9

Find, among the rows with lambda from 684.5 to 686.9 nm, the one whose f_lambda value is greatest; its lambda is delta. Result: 685.086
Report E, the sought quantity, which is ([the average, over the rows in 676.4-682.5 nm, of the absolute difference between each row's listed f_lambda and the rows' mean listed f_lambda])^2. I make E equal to 0.38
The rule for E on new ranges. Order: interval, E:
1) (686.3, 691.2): 0.62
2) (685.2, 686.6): 0.33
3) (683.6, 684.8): 1.38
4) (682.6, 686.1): 0.77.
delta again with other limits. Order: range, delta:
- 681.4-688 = 684.140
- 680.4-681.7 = 680.840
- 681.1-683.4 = 683.353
